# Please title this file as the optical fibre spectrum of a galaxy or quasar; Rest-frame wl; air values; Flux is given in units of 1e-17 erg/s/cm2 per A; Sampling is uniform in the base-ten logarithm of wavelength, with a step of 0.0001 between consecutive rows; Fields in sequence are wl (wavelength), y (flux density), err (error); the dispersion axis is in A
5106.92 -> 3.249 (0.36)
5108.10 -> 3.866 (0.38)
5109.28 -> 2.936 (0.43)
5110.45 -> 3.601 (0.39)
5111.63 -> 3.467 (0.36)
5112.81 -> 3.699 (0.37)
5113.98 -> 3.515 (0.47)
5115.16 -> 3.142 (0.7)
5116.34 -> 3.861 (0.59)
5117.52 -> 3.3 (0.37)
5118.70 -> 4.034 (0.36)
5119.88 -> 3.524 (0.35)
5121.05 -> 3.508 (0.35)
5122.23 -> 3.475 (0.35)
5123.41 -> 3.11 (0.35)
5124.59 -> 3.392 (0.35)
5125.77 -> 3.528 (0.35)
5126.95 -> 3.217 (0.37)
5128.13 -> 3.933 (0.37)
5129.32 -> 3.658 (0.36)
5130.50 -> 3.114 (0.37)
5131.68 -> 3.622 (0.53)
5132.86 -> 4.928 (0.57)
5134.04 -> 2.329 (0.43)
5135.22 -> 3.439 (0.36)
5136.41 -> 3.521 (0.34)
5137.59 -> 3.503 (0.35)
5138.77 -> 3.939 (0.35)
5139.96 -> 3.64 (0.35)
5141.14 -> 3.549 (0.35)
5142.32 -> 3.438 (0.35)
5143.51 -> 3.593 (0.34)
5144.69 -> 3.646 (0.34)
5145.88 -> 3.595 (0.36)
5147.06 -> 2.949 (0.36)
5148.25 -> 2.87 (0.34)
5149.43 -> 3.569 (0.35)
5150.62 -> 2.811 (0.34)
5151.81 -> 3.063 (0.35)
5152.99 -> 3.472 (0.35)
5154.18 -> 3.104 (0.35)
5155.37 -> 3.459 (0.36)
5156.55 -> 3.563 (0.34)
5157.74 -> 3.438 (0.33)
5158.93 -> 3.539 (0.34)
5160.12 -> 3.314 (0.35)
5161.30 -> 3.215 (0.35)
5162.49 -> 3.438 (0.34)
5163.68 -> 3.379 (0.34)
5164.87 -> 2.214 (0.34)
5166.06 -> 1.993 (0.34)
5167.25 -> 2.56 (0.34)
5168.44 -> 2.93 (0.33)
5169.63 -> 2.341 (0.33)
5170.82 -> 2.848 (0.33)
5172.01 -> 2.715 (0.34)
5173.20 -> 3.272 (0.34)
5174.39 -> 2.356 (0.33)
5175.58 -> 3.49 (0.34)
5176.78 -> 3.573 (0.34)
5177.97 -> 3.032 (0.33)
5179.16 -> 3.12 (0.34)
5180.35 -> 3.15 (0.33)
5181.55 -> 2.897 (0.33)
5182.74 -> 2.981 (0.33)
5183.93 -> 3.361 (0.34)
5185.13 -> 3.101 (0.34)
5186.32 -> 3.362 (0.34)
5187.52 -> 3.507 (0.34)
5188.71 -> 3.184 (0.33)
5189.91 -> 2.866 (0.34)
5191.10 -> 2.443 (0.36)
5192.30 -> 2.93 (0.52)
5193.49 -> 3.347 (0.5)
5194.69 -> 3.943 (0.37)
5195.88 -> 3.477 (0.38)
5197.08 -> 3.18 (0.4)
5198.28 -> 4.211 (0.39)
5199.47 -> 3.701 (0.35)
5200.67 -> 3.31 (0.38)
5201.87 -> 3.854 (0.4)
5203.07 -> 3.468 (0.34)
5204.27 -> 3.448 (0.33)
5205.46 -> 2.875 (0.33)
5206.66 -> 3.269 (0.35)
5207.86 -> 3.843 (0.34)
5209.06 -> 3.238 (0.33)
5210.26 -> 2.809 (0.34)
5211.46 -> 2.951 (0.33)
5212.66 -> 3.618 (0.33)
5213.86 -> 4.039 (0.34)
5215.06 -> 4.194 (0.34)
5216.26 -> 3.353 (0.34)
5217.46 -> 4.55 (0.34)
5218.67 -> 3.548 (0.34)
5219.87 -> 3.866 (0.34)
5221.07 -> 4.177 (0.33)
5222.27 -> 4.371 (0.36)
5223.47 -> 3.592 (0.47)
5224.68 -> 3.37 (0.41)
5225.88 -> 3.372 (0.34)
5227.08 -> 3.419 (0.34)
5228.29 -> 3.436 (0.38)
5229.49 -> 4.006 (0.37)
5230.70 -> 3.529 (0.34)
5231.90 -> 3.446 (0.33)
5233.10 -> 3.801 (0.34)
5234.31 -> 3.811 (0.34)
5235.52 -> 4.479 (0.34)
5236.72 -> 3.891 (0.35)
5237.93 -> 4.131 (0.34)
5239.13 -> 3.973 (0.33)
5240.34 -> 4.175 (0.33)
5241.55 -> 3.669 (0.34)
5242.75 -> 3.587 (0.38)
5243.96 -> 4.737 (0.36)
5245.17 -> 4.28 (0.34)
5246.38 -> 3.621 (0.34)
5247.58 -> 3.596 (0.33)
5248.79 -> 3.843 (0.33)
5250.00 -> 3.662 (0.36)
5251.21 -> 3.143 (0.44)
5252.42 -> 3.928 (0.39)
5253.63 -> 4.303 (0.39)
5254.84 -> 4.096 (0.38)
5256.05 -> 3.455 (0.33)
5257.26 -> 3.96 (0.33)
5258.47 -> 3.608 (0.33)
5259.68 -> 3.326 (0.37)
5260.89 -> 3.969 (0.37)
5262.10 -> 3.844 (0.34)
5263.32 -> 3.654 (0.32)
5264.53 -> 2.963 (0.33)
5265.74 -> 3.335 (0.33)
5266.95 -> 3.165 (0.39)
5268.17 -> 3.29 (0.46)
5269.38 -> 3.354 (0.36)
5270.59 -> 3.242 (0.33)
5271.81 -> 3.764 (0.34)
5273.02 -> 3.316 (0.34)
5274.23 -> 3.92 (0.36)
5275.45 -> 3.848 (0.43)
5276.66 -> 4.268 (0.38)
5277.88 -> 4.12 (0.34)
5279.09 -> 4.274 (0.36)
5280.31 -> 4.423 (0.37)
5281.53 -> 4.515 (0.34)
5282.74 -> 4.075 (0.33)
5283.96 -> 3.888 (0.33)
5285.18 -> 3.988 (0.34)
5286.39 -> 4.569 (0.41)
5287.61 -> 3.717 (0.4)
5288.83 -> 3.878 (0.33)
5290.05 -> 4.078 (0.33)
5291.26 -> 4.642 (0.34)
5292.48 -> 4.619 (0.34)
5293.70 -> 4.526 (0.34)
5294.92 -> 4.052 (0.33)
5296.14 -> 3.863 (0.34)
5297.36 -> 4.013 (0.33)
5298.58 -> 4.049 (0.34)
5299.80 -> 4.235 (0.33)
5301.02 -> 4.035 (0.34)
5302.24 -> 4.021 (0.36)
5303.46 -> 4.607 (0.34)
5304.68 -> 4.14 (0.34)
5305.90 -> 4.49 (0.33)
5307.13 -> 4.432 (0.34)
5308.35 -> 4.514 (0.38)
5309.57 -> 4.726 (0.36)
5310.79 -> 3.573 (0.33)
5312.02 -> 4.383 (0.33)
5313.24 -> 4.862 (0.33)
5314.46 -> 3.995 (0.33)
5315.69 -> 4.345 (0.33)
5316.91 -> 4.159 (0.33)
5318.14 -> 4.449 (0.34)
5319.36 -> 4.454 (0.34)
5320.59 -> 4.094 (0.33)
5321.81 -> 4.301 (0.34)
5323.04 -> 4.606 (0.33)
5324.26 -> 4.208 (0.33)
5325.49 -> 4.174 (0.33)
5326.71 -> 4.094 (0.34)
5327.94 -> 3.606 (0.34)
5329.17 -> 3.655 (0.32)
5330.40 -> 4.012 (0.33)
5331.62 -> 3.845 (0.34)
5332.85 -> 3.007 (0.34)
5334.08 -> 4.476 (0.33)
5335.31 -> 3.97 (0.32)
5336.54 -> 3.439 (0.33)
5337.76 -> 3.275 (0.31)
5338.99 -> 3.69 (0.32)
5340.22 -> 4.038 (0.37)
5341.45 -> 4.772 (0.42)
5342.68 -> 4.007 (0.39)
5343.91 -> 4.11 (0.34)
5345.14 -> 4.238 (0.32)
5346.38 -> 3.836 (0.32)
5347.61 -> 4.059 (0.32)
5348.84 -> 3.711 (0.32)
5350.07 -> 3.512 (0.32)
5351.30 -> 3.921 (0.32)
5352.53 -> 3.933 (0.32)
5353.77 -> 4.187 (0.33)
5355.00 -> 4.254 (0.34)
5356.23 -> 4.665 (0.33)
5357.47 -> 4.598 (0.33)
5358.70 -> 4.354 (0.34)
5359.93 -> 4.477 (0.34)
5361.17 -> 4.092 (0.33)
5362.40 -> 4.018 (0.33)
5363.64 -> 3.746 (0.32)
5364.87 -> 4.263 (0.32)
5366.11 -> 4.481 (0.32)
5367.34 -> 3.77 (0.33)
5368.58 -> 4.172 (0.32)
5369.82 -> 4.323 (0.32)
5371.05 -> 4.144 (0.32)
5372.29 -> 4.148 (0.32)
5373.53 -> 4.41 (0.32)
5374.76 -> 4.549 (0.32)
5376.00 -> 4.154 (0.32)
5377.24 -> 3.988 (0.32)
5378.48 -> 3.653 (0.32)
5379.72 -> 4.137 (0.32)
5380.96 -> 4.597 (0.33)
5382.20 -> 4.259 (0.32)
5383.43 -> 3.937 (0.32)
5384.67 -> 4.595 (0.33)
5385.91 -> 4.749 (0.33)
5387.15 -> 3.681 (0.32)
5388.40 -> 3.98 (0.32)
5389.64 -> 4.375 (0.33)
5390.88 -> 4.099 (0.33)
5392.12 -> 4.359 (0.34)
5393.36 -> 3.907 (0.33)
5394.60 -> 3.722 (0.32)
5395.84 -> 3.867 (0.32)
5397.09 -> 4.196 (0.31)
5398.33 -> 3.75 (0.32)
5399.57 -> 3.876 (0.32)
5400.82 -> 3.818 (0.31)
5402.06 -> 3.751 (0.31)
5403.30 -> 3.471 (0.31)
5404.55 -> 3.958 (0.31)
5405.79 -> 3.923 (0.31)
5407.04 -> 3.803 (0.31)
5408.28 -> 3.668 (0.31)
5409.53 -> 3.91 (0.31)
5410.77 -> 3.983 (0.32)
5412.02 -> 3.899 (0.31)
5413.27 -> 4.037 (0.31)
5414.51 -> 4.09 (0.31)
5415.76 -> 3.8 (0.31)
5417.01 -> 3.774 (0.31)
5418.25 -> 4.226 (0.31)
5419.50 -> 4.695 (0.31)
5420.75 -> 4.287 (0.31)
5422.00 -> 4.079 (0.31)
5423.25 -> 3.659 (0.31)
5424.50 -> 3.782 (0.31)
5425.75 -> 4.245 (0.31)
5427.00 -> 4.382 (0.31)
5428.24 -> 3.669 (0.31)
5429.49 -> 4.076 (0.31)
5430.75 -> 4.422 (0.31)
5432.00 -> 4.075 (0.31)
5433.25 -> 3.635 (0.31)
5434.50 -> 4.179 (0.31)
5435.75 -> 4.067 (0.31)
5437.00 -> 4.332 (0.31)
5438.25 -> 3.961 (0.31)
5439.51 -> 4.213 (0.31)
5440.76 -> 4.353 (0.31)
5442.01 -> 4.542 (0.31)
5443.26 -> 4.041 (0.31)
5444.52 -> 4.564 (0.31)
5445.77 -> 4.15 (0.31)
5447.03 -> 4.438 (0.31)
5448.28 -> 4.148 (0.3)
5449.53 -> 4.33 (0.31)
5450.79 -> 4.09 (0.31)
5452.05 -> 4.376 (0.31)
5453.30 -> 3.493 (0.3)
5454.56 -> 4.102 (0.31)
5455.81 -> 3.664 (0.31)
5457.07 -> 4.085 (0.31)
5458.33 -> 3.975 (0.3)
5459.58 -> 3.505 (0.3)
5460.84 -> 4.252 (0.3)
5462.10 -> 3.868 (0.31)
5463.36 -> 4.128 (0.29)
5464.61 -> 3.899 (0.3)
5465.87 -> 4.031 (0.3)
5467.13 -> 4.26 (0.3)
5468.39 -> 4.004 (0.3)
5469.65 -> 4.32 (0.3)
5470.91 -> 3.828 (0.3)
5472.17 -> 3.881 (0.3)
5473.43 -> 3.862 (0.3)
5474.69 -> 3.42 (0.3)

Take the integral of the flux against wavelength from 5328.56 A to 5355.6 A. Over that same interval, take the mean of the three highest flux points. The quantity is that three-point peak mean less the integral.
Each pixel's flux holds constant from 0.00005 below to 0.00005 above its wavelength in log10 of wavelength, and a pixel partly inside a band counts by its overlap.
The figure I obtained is -101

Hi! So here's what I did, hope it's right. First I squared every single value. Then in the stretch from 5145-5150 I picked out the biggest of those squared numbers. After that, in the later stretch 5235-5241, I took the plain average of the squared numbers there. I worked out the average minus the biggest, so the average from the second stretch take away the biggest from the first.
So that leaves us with 4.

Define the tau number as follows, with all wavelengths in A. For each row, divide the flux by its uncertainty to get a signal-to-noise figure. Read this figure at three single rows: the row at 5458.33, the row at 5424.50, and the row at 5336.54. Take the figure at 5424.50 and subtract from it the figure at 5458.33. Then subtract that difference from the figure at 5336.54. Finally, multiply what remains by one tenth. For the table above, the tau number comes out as 1.1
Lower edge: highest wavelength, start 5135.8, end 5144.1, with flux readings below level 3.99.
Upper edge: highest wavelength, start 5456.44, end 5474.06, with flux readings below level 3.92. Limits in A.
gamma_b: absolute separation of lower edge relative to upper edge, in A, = 329.9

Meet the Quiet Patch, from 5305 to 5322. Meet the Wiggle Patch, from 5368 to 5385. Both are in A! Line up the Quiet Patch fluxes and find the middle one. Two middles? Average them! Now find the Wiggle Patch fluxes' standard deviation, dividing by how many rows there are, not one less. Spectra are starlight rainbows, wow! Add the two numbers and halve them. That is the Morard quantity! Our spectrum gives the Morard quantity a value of 2.3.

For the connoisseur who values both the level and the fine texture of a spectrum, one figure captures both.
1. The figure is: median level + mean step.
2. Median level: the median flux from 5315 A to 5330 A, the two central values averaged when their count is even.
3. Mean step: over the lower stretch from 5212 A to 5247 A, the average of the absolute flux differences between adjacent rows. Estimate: 4.61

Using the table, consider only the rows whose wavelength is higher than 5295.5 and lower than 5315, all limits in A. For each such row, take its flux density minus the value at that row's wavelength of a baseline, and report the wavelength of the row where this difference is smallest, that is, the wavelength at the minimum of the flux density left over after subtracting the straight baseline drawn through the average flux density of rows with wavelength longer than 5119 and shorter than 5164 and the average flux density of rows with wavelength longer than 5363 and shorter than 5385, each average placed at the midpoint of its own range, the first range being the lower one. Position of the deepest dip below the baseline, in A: 5310.79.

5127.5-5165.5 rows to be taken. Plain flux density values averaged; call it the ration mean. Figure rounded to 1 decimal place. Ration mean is 3.4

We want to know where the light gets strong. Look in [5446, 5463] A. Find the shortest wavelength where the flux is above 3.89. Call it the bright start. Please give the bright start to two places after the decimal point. 5447.03 A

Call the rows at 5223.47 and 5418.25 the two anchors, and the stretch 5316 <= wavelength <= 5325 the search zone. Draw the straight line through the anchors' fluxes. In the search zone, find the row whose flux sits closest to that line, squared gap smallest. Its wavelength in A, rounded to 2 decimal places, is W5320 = 5320.59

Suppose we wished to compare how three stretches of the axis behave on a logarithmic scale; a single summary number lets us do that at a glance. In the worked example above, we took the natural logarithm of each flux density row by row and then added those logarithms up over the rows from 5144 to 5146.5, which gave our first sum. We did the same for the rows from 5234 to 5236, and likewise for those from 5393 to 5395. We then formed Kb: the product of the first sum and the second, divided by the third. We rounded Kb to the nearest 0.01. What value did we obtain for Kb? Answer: 2.73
